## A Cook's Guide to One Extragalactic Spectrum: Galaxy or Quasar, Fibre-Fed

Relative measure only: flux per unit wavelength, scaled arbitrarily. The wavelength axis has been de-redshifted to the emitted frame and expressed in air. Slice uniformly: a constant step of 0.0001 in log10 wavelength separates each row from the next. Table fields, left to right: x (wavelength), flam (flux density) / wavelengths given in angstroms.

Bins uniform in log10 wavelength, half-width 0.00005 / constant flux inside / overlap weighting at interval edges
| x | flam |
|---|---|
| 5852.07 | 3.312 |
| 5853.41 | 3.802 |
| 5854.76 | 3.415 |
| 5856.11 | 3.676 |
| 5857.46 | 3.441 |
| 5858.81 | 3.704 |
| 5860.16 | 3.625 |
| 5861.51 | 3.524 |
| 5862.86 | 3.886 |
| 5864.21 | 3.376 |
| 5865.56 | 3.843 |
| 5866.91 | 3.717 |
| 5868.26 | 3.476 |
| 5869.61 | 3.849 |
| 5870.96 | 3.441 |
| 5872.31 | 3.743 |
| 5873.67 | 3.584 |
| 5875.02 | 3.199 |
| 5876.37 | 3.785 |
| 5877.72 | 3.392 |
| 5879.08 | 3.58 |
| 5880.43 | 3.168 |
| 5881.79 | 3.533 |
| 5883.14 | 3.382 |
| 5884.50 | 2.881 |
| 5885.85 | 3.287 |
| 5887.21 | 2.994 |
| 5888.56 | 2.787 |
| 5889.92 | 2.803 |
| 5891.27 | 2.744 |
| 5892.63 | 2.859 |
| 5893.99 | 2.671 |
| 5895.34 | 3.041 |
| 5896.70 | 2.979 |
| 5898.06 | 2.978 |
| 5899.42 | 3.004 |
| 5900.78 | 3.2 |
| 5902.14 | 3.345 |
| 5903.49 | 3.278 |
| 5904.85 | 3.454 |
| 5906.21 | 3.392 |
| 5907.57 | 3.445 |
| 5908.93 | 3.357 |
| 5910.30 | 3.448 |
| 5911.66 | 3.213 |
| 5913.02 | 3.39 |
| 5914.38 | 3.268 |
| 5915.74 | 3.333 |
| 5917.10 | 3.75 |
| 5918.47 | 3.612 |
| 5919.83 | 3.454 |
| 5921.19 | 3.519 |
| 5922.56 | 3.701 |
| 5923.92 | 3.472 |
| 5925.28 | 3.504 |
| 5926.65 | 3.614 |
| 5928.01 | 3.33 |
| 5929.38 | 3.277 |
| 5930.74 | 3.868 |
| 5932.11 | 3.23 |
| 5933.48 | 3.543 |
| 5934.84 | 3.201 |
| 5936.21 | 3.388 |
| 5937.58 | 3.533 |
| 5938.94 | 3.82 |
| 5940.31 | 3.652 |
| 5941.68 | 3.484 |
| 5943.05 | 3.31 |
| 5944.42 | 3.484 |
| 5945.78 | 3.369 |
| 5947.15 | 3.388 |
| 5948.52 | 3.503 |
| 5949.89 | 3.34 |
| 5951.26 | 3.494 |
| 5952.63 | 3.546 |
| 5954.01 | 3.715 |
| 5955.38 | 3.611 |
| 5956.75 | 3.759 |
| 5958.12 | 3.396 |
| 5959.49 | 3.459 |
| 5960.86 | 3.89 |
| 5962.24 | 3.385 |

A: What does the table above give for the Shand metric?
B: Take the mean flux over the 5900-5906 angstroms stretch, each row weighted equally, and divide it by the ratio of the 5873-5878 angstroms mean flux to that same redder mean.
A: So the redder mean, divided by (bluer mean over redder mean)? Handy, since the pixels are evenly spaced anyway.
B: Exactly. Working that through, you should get 3.2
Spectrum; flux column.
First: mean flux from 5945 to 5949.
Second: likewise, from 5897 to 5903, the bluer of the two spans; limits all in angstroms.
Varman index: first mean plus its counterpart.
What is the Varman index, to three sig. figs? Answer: 6.55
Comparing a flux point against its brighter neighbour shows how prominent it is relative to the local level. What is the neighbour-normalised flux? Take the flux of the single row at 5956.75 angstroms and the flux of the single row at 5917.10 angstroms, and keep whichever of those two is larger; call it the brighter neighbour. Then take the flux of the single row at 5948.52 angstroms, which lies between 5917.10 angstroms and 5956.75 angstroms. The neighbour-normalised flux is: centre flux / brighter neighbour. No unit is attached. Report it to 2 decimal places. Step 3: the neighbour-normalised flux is 0.93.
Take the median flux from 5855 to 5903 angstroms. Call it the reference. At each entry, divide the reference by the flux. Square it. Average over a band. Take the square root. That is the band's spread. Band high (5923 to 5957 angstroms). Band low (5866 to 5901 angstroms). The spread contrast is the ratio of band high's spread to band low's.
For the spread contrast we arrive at 0.91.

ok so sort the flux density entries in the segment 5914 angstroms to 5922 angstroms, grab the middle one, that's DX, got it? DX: 3.49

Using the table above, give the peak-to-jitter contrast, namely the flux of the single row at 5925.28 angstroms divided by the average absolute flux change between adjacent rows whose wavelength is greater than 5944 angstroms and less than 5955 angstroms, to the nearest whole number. 31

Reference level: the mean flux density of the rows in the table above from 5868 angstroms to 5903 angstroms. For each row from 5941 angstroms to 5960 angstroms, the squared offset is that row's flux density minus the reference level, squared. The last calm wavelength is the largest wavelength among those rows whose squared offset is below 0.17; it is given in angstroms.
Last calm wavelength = 5959.49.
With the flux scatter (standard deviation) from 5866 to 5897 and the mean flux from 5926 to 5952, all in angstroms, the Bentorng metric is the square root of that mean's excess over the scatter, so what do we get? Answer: 1.76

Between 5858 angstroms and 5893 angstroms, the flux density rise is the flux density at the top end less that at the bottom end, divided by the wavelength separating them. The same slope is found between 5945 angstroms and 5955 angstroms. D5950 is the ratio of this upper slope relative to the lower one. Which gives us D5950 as -1.7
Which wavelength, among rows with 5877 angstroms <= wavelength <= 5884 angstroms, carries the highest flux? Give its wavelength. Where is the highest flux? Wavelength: 5879.08 angstroms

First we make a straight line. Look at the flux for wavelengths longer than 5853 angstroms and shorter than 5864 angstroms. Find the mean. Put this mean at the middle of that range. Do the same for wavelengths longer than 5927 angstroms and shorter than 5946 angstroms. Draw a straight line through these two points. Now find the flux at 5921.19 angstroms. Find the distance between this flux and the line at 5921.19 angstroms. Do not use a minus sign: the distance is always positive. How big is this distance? 0.021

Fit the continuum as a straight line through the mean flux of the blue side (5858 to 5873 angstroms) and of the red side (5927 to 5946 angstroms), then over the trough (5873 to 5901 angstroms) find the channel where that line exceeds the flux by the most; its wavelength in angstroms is 5893.99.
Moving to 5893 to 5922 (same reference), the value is 5893.99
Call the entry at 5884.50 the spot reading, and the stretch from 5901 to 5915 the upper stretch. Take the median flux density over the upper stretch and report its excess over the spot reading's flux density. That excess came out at 0.49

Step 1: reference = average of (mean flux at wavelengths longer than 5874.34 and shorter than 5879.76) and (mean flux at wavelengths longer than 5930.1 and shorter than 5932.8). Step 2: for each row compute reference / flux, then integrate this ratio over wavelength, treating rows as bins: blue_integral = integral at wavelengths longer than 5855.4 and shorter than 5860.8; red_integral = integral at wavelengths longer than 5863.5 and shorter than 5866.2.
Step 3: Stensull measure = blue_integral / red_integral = 1.99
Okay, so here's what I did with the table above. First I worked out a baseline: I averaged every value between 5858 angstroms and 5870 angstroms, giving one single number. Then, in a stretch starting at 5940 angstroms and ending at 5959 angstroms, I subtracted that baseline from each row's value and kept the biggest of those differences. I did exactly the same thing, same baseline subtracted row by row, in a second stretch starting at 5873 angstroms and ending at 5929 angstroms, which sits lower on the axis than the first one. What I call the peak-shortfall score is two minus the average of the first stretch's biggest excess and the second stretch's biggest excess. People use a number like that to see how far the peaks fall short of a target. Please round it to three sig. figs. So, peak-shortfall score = 1.89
